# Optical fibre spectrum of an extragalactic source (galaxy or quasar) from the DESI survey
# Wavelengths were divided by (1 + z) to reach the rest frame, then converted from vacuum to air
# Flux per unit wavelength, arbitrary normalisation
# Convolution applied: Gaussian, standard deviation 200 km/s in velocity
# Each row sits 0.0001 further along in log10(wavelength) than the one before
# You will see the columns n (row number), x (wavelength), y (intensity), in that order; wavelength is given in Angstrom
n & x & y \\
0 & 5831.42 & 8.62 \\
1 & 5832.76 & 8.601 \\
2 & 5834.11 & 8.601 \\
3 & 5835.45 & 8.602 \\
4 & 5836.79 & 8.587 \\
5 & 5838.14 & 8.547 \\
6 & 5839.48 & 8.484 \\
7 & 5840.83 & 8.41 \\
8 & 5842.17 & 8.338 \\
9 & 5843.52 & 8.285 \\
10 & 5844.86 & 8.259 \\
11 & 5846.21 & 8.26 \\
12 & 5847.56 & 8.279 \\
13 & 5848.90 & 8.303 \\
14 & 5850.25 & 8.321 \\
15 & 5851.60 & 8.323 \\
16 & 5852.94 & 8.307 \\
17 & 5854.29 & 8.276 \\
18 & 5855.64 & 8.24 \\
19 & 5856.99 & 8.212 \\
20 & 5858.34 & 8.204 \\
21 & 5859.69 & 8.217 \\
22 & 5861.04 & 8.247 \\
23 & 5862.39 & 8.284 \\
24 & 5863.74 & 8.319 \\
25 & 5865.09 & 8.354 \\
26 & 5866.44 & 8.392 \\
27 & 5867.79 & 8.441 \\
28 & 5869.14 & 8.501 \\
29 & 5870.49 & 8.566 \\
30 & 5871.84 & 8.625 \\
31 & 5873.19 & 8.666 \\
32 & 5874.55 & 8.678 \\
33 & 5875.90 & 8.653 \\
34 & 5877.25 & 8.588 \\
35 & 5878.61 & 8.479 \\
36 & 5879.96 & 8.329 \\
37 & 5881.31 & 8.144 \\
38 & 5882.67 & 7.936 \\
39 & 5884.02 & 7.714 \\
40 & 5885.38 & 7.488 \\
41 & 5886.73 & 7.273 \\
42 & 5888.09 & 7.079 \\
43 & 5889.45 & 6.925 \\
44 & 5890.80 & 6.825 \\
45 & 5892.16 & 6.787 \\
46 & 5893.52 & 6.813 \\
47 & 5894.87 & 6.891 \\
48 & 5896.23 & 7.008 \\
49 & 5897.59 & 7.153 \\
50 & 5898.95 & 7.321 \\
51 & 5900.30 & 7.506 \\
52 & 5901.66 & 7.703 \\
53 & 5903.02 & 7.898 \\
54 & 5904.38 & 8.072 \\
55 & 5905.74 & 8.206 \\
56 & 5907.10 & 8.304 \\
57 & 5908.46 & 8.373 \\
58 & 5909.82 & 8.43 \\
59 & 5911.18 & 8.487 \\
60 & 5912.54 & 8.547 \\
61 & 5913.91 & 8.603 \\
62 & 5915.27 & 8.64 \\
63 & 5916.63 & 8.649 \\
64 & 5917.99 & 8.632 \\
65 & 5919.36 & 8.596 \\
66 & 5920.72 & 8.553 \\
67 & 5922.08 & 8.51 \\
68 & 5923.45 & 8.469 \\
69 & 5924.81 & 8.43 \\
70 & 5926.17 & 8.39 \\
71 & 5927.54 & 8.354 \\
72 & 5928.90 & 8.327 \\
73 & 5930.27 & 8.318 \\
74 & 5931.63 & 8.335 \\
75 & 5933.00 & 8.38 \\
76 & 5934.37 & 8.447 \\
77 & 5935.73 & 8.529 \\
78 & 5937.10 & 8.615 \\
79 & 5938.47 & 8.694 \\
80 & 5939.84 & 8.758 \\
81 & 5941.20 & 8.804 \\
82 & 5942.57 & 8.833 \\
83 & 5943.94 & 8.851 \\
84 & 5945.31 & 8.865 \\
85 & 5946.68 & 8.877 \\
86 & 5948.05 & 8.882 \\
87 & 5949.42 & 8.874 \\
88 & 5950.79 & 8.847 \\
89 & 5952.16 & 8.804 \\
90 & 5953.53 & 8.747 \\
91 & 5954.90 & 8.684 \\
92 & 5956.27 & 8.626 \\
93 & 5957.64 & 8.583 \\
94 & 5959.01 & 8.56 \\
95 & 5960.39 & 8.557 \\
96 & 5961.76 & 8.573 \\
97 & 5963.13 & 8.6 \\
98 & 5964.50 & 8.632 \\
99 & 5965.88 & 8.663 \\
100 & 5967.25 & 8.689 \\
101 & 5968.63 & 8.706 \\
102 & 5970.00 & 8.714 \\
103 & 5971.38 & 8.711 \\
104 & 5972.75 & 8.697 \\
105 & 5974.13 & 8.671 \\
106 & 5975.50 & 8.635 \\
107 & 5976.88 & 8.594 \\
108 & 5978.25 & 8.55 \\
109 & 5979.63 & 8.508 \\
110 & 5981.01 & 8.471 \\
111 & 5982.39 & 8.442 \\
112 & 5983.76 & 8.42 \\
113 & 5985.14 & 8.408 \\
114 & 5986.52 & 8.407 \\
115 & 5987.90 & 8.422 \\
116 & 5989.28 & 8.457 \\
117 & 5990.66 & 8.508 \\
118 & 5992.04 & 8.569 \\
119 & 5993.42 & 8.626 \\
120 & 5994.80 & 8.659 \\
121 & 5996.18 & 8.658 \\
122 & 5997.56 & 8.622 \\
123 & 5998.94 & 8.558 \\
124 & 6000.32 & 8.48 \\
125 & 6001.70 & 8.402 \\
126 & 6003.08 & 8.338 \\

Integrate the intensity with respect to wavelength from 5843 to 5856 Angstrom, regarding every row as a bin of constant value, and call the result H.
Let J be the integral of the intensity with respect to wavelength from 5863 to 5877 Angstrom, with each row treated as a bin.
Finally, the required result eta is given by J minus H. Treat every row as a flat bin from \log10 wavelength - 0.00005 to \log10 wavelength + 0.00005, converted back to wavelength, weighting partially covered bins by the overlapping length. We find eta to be 12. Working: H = 108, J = 119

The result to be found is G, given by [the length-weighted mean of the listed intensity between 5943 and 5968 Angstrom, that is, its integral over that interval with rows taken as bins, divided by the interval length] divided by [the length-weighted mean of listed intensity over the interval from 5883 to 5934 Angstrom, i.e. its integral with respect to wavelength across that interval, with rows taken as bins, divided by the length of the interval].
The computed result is 1.10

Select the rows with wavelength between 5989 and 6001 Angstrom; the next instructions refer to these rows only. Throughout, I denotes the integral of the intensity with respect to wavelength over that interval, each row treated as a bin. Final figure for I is 103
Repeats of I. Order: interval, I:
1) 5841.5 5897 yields 446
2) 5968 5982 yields 121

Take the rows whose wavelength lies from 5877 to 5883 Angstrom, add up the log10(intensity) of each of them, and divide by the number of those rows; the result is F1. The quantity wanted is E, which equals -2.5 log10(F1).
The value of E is 0.092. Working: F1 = 0.919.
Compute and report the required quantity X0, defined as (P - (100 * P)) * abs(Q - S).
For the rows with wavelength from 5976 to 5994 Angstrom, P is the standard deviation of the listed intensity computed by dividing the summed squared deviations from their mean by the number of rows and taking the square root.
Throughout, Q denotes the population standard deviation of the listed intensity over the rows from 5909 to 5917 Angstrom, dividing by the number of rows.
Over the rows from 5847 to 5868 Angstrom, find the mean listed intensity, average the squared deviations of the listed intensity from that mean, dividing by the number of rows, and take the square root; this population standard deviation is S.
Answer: -0.1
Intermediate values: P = 0.07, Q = 0.08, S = 0.06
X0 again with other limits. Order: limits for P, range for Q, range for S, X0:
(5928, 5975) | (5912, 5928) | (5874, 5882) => -1.5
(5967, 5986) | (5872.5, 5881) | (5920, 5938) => -0.4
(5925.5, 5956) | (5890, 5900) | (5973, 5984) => -2.1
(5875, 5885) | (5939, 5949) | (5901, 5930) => -6.4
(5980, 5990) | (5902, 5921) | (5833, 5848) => -0.2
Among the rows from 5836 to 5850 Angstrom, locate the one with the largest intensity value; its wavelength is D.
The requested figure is 5836.79 Angstrom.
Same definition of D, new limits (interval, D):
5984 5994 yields 5993.42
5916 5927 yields 5916.63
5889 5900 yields 5898.95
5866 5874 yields 5873.19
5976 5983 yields 5976.88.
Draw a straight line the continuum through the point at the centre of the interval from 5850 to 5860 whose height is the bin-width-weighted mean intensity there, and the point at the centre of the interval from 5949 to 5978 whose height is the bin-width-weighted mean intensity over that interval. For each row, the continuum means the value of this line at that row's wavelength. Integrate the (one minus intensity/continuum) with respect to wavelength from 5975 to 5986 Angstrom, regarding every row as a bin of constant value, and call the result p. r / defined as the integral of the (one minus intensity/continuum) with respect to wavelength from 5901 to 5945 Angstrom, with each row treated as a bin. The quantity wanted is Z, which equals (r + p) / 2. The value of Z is 0.3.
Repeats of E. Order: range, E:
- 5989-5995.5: 0.076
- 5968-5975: 0.068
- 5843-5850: 0.093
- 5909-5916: 0.077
